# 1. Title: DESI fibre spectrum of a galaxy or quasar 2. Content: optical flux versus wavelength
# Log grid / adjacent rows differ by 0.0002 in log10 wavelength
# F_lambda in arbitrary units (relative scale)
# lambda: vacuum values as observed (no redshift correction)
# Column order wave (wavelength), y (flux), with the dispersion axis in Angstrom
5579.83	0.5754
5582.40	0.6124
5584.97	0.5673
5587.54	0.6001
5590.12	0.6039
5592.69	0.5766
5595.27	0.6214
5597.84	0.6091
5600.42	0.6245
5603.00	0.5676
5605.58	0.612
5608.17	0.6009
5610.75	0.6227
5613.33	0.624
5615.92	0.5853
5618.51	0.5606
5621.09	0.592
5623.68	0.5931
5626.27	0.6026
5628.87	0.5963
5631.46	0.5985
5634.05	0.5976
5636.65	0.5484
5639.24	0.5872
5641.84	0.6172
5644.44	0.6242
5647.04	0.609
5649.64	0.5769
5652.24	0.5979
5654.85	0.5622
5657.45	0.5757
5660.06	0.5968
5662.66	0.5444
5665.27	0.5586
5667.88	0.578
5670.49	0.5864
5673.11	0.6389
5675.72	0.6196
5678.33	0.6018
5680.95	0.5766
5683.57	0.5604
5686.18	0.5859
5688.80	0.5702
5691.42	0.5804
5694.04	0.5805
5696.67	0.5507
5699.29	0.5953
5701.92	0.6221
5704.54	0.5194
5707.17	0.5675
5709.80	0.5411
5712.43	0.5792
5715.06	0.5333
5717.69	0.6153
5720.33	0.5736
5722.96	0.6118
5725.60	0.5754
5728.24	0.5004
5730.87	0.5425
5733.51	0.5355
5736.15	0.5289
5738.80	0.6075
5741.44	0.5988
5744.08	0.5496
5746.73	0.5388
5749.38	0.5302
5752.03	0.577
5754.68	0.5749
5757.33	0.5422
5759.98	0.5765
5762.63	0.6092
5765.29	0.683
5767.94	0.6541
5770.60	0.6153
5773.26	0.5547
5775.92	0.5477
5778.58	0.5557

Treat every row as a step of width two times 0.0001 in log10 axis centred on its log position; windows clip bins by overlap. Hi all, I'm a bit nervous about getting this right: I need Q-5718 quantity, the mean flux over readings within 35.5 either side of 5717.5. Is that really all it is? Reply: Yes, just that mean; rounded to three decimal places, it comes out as 0.566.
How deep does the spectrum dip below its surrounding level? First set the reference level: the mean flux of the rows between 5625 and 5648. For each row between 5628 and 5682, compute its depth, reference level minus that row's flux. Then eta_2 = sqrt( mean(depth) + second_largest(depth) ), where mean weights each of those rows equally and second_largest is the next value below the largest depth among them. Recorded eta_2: 0.24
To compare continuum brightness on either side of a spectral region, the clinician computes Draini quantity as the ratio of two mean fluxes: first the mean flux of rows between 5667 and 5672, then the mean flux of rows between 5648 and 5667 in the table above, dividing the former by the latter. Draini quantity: 1.02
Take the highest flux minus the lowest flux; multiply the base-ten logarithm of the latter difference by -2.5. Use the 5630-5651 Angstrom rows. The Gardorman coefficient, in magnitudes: 2.80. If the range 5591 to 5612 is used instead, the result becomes 3.11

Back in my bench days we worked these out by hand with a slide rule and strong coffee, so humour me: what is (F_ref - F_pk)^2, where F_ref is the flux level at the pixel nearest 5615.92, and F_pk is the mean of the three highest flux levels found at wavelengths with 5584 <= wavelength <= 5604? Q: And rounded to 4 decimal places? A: 0.0011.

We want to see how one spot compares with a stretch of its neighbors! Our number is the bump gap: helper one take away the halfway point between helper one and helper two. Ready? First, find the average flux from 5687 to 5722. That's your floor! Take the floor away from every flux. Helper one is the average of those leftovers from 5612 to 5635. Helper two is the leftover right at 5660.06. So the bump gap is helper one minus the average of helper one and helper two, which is -0.0012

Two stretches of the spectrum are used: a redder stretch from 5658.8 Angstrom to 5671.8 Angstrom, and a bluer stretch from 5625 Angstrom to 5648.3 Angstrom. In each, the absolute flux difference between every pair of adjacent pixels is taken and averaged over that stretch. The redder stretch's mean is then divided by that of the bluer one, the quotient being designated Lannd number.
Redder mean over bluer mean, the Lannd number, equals 1.3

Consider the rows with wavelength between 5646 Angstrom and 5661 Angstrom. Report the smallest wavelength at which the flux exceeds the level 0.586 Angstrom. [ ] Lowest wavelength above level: 5647.04 Angstrom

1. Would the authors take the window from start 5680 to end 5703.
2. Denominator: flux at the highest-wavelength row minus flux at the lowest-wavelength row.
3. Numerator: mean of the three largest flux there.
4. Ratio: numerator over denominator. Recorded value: 13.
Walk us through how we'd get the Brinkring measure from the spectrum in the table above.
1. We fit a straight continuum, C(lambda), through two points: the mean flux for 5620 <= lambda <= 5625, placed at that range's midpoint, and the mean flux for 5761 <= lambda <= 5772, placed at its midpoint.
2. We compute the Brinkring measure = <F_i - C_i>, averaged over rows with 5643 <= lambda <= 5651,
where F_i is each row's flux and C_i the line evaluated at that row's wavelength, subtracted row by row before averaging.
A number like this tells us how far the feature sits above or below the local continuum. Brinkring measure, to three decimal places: 0.003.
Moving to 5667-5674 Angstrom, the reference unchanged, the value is -0.007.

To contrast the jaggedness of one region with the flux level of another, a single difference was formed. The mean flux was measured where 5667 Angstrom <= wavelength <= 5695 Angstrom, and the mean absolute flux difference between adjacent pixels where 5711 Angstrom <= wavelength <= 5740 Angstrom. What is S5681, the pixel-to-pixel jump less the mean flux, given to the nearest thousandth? -0.544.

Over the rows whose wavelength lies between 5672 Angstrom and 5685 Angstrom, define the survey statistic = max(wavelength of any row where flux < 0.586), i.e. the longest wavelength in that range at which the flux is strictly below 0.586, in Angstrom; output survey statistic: 5683.57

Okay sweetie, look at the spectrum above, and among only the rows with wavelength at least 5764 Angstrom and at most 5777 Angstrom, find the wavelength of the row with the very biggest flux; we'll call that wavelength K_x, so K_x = 5765.29 Angstrom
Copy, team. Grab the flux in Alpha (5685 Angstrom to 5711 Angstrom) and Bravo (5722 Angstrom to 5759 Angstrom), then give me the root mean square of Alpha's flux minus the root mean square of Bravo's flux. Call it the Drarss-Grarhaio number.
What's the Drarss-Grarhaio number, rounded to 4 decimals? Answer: 0.0129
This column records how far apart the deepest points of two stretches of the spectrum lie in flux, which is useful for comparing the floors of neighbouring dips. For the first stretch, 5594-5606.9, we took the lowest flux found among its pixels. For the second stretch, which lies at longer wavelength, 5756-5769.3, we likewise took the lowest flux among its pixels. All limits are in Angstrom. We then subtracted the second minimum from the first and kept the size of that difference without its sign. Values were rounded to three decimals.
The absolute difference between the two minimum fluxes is 0.025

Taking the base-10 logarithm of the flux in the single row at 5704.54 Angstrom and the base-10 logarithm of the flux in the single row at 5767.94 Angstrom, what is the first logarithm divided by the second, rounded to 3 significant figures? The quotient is 1.54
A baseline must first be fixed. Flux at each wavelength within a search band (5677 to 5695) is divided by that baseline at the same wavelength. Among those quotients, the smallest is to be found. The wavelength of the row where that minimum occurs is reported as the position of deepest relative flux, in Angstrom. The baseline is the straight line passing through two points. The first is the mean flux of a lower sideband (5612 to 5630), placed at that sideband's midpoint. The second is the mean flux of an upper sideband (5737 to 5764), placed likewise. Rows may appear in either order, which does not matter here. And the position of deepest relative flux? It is 5683.57 Angstrom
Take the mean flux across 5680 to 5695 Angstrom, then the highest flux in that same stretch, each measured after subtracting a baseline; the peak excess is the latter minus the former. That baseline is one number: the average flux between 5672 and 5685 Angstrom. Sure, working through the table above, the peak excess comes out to 0.010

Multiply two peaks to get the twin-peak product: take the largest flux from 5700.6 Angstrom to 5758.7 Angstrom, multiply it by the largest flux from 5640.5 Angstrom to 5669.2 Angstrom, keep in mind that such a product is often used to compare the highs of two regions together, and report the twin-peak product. 0.388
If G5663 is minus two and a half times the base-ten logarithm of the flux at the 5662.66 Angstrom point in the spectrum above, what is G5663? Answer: 0.66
